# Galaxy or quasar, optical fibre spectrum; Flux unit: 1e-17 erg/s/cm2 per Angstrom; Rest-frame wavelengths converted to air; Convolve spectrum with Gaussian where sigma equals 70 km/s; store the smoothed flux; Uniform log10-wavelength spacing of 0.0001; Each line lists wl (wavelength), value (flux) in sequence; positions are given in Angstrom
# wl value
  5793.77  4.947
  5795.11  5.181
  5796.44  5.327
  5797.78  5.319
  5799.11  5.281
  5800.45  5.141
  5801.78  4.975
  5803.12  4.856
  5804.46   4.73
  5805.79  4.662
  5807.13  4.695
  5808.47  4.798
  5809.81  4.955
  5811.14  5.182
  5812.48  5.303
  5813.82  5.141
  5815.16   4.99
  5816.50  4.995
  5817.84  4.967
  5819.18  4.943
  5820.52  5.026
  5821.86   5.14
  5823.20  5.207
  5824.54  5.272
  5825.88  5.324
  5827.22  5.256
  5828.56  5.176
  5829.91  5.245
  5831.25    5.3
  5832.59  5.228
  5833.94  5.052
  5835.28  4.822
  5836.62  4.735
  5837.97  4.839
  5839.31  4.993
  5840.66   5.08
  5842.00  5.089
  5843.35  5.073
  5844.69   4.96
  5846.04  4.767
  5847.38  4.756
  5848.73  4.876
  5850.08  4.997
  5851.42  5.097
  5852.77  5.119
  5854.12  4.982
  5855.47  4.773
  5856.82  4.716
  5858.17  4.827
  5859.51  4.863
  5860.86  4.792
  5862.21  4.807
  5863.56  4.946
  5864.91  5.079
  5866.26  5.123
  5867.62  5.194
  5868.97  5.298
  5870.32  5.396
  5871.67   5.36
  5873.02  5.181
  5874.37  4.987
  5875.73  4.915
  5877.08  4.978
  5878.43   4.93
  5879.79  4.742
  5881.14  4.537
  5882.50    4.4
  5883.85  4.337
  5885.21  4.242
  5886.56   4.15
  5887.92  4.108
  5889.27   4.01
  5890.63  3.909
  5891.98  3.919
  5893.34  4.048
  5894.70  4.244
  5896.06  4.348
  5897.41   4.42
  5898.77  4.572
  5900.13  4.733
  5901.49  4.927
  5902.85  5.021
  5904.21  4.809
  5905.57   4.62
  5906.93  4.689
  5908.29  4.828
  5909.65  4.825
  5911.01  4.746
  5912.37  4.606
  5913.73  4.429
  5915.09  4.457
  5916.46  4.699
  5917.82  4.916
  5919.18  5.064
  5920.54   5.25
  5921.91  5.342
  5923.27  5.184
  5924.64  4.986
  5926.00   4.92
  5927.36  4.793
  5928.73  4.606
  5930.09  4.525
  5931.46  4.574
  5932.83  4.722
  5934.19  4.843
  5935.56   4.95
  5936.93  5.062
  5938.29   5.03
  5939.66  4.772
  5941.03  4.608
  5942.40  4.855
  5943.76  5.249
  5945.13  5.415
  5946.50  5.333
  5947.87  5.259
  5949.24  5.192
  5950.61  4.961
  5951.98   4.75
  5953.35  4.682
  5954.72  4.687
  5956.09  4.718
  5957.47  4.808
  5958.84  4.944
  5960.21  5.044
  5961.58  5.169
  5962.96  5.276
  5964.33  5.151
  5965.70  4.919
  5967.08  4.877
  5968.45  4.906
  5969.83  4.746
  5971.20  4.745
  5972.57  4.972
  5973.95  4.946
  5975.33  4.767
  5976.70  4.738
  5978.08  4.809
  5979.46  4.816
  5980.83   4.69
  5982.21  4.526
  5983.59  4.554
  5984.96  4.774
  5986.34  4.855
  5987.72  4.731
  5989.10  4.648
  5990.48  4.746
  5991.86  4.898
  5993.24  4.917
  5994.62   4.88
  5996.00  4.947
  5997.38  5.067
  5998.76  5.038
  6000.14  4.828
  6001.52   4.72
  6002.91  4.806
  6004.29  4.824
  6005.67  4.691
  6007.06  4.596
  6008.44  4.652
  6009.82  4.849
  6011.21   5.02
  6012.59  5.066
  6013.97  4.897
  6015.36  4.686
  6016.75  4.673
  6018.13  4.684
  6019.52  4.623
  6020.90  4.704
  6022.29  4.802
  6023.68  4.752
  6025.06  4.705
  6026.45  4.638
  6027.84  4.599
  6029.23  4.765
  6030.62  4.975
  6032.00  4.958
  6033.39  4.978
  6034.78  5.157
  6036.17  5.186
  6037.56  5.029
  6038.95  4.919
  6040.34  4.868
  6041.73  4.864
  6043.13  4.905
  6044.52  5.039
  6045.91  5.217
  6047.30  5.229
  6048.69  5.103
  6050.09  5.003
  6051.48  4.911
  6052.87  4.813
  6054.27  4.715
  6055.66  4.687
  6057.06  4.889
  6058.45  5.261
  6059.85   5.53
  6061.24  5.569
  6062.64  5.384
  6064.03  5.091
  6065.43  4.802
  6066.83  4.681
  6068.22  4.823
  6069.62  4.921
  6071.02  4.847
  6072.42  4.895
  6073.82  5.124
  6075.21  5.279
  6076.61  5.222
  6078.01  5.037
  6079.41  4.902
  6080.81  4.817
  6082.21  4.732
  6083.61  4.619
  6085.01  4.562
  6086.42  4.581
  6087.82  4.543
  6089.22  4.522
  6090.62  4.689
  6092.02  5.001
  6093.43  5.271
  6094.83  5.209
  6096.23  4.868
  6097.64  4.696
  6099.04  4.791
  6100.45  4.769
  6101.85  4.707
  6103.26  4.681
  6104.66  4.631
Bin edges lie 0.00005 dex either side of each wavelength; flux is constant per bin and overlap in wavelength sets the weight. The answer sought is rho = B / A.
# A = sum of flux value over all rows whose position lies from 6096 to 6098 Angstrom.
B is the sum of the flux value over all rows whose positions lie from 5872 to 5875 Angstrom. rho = 1.06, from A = 9.6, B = 10.2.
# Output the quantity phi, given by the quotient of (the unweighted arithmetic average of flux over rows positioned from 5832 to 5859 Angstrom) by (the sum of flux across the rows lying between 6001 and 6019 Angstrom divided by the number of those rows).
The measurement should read 1.03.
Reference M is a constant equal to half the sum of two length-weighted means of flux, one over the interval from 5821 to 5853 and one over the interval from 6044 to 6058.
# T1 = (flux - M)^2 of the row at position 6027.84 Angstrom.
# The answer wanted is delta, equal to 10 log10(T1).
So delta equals -8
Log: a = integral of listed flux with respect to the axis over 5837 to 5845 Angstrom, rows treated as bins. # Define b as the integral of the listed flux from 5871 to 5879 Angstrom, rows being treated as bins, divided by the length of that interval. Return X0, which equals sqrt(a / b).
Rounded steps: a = 40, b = 5.06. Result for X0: 2.81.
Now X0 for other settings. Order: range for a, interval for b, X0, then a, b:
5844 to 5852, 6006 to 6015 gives 2.85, 39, 4.83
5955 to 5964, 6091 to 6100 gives 3.01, 45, 4.95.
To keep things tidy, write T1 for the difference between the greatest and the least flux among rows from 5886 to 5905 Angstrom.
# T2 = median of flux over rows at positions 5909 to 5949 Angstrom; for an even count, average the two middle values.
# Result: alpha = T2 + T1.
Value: 6.0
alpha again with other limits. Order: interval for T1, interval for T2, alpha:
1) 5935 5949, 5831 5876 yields 5.8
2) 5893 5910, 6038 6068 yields 5.9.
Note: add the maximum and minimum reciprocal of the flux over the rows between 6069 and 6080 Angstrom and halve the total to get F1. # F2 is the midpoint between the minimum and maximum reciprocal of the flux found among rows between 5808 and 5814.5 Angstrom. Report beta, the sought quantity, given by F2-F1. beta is 0.001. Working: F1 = 0.198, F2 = 0.198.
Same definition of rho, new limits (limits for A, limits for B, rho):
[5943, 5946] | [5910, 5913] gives 0.88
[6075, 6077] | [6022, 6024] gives 0.91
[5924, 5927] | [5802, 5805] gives 0.97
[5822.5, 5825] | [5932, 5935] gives 0.91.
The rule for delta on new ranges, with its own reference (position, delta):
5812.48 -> -11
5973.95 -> -24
